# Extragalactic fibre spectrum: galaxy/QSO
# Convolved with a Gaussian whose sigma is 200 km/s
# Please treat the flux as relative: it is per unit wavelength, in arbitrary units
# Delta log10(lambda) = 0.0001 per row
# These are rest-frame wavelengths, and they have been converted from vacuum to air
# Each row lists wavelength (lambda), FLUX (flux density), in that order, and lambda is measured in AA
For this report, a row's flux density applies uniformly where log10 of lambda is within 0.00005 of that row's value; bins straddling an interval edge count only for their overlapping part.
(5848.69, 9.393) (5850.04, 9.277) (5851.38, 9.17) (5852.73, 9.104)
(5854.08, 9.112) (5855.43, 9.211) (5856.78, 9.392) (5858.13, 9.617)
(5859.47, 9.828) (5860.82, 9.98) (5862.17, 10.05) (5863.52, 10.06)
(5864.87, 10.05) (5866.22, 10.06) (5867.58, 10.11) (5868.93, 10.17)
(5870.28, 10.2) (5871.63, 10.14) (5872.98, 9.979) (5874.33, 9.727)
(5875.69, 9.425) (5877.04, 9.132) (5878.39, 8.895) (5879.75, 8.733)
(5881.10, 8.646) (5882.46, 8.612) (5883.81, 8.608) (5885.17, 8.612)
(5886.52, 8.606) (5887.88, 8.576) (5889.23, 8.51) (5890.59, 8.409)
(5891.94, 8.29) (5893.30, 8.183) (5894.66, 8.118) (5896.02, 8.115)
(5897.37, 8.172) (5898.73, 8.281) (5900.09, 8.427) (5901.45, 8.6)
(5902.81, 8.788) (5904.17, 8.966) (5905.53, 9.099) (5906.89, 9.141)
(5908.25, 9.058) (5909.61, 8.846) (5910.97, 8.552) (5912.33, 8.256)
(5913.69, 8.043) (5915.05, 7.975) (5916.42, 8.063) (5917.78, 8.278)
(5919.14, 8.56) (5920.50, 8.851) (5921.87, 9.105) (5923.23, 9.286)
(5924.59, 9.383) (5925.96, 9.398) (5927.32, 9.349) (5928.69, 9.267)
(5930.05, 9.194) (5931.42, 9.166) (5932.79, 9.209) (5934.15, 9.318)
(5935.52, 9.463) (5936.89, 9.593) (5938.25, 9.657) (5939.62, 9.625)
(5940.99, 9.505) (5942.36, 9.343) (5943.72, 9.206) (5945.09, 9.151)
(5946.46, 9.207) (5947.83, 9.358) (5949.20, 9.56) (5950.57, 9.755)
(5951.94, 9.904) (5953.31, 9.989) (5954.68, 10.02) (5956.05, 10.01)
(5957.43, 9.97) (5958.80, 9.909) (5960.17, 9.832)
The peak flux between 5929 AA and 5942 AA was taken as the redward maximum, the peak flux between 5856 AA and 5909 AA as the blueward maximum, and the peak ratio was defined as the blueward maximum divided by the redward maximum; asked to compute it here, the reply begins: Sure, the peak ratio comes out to 1.06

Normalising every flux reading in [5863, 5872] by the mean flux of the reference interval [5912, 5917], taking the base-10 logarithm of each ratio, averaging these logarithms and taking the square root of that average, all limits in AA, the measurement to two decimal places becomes 0.31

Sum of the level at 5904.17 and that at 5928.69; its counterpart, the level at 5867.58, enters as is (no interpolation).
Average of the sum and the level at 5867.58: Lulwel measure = 14.2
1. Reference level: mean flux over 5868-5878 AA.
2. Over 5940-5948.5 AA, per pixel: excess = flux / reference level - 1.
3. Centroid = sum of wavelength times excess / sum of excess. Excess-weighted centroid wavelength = 5944.7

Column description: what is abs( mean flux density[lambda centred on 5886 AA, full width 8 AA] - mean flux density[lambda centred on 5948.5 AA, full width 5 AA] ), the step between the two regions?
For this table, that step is 0.88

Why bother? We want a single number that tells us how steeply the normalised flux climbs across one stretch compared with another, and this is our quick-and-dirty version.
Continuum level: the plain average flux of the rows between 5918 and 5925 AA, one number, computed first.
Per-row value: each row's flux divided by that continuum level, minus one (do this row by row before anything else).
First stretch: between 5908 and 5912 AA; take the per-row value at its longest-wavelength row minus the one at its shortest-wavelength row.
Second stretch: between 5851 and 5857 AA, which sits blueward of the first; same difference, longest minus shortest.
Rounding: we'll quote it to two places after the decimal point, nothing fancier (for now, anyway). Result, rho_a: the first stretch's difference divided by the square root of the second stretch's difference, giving -0.36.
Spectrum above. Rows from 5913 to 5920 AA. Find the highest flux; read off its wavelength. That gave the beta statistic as 5919.14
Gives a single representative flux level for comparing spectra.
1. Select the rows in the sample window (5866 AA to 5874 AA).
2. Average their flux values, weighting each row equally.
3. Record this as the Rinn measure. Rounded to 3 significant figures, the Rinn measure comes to 10.1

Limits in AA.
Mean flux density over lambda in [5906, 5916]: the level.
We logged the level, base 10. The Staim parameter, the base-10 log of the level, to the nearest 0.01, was 0.93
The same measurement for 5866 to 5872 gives 1.01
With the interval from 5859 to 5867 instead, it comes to 1.00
